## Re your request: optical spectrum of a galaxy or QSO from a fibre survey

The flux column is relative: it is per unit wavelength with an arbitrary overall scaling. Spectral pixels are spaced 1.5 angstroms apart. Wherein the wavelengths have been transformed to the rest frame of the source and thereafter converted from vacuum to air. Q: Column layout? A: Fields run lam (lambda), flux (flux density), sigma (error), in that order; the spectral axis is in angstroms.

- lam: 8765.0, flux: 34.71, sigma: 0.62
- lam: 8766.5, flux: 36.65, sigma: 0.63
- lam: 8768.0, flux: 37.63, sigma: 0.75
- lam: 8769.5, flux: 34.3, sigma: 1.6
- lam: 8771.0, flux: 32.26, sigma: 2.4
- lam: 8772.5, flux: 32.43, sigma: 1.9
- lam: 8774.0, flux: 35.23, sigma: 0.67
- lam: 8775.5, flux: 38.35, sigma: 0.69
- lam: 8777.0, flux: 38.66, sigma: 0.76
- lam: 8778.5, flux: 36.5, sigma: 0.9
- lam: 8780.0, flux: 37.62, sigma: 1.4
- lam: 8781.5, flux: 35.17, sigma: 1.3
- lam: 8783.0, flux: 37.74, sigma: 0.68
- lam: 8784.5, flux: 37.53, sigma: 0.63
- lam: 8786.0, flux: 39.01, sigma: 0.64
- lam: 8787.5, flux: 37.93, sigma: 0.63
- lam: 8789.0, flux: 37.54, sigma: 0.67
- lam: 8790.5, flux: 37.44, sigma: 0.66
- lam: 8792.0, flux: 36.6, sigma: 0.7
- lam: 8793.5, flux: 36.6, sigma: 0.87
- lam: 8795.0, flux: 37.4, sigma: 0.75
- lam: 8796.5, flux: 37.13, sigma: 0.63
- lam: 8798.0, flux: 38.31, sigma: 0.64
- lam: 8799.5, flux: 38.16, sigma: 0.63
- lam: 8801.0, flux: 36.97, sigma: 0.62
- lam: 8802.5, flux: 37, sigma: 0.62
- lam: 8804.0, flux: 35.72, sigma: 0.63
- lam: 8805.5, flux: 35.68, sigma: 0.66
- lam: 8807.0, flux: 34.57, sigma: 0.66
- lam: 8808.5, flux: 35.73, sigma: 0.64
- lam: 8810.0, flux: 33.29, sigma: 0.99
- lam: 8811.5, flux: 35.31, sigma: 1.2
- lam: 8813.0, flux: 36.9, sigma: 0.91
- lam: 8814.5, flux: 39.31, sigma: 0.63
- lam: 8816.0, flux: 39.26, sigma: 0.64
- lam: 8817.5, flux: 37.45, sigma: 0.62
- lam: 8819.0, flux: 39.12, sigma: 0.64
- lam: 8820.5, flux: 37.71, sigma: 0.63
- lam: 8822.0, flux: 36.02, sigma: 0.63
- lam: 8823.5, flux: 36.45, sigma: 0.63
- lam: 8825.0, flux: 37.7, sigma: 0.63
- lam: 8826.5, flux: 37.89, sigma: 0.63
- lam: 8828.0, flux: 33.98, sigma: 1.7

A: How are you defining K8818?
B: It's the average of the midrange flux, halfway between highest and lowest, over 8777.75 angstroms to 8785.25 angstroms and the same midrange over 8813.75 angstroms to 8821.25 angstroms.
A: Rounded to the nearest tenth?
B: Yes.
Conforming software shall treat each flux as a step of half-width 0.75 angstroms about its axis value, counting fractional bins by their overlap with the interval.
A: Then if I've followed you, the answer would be 37.4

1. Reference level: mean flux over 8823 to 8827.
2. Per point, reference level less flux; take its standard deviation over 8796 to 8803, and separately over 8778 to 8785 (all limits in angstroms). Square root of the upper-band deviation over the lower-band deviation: 0.78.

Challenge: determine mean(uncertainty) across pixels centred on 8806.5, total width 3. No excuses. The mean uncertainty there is 0.66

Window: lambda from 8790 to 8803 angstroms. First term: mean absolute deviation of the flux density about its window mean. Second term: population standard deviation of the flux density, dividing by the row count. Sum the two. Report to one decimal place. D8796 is 1.1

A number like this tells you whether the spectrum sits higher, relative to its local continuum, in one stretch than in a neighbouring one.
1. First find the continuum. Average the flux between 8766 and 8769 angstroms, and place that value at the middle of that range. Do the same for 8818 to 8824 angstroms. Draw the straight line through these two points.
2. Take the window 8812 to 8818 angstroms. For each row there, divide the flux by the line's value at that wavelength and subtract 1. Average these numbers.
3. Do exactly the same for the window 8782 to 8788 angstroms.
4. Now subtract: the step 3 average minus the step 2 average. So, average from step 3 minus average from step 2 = 0.00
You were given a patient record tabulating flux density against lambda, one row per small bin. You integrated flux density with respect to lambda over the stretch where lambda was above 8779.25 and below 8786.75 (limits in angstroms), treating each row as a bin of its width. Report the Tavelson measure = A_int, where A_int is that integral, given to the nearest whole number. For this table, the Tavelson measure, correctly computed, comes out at 281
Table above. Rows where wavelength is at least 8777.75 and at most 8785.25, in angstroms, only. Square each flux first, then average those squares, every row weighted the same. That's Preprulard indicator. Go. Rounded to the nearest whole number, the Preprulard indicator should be 1363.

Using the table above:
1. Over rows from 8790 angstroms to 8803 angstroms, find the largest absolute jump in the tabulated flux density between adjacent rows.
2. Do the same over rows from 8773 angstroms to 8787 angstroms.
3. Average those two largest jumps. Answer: 2.2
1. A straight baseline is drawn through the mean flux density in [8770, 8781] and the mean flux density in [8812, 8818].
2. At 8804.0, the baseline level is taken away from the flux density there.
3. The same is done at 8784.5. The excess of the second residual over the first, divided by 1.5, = 2.0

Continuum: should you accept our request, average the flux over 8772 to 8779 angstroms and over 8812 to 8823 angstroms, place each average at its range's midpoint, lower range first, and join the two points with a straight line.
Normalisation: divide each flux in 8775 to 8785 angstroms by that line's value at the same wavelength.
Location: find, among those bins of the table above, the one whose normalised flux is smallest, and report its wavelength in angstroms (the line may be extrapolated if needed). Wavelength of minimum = 8781.5 angstroms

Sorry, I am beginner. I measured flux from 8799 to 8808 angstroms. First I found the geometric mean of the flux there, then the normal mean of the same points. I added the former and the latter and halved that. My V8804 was 36.3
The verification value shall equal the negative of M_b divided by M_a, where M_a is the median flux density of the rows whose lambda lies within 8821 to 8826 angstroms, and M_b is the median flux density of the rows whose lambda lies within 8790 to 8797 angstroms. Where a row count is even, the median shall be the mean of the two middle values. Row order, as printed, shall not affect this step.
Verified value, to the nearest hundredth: -1.02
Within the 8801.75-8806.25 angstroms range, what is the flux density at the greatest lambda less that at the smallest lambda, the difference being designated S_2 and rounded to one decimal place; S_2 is -1.3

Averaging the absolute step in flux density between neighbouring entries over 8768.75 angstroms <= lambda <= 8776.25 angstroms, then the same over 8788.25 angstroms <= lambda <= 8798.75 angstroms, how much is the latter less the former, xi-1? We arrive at -1.50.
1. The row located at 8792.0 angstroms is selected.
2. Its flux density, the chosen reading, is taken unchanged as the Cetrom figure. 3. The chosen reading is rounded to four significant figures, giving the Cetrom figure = 36.60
